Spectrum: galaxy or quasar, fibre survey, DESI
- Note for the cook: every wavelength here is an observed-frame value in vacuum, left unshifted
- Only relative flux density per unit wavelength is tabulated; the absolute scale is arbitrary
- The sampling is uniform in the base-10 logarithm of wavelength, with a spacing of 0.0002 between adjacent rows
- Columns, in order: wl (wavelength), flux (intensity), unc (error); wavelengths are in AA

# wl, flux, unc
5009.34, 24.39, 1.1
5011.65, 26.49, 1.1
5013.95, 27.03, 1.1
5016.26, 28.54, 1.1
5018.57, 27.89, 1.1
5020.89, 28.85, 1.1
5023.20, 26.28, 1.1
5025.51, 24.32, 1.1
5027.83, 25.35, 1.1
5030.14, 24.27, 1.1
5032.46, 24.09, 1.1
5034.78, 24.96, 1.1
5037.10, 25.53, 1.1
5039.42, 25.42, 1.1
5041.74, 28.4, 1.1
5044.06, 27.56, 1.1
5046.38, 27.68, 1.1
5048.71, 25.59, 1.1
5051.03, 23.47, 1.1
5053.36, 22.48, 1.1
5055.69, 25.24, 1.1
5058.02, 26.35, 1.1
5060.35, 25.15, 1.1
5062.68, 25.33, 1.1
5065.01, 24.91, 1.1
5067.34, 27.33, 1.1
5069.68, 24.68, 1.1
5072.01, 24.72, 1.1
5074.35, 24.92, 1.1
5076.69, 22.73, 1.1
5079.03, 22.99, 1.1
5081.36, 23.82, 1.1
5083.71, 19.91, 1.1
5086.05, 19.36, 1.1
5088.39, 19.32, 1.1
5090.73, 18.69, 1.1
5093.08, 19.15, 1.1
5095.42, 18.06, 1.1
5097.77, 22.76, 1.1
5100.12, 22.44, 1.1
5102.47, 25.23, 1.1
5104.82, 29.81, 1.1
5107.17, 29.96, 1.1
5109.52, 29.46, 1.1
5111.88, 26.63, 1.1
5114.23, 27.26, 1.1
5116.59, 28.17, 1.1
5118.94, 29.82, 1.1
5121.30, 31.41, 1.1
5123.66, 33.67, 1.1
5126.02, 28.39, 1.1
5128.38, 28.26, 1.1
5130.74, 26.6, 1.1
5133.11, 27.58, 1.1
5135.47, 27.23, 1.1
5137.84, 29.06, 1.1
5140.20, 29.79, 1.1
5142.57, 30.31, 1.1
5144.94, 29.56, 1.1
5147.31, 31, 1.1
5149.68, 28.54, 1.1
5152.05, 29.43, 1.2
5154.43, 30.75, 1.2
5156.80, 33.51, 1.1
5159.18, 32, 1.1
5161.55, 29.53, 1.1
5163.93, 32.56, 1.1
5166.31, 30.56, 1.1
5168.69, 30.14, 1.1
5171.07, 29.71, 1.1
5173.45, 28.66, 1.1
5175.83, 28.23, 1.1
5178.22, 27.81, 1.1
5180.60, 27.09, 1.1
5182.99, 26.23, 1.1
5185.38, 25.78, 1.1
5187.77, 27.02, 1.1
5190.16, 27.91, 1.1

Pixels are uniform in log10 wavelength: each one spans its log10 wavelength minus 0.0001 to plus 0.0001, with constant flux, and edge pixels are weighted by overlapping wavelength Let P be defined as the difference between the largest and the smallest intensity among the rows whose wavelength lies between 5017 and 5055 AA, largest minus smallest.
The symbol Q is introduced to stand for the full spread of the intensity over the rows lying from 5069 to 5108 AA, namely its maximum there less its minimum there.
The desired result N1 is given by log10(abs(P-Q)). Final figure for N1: 0.74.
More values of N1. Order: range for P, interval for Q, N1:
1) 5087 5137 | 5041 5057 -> 0.99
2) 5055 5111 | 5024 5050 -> 0.88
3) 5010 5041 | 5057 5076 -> 0.32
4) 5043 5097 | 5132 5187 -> 0.28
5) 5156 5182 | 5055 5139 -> 0.96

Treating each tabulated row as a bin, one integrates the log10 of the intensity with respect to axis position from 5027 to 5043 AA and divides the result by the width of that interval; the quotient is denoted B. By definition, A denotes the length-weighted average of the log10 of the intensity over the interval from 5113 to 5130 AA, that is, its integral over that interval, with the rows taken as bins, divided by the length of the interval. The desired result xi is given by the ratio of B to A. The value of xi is 0.96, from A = 1.47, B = 1.41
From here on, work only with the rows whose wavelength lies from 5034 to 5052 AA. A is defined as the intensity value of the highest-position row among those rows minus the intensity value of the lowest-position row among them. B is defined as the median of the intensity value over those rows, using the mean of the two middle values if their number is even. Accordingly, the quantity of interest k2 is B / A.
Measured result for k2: -17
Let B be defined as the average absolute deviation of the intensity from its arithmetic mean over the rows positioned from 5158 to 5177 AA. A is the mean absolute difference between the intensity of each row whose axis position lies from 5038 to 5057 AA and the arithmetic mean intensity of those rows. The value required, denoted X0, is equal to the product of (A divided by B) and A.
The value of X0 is 2.3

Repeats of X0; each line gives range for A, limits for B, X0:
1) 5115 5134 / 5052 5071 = 3.7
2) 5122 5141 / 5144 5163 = 1.8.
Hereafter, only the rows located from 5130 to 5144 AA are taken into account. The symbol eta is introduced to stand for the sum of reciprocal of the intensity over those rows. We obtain 0.21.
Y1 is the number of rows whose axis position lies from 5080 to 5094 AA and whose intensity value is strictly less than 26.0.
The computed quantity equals 6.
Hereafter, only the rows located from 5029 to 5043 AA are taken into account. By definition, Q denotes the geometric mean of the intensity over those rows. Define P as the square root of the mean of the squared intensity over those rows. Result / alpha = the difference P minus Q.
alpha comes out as 0.08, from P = 25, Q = 25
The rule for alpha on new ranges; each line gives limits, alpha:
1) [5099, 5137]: 0.22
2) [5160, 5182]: 0.08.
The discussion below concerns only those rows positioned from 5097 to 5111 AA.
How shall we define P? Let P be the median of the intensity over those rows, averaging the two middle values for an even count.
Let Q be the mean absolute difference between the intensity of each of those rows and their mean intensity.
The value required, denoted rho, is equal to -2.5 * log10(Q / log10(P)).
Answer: -0.8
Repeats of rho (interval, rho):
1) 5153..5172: 0.2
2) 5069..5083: 0.6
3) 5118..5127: -0.2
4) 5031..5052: 0.0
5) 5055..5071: 0.7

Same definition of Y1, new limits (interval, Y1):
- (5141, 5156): 0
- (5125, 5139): 0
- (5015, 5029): 2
